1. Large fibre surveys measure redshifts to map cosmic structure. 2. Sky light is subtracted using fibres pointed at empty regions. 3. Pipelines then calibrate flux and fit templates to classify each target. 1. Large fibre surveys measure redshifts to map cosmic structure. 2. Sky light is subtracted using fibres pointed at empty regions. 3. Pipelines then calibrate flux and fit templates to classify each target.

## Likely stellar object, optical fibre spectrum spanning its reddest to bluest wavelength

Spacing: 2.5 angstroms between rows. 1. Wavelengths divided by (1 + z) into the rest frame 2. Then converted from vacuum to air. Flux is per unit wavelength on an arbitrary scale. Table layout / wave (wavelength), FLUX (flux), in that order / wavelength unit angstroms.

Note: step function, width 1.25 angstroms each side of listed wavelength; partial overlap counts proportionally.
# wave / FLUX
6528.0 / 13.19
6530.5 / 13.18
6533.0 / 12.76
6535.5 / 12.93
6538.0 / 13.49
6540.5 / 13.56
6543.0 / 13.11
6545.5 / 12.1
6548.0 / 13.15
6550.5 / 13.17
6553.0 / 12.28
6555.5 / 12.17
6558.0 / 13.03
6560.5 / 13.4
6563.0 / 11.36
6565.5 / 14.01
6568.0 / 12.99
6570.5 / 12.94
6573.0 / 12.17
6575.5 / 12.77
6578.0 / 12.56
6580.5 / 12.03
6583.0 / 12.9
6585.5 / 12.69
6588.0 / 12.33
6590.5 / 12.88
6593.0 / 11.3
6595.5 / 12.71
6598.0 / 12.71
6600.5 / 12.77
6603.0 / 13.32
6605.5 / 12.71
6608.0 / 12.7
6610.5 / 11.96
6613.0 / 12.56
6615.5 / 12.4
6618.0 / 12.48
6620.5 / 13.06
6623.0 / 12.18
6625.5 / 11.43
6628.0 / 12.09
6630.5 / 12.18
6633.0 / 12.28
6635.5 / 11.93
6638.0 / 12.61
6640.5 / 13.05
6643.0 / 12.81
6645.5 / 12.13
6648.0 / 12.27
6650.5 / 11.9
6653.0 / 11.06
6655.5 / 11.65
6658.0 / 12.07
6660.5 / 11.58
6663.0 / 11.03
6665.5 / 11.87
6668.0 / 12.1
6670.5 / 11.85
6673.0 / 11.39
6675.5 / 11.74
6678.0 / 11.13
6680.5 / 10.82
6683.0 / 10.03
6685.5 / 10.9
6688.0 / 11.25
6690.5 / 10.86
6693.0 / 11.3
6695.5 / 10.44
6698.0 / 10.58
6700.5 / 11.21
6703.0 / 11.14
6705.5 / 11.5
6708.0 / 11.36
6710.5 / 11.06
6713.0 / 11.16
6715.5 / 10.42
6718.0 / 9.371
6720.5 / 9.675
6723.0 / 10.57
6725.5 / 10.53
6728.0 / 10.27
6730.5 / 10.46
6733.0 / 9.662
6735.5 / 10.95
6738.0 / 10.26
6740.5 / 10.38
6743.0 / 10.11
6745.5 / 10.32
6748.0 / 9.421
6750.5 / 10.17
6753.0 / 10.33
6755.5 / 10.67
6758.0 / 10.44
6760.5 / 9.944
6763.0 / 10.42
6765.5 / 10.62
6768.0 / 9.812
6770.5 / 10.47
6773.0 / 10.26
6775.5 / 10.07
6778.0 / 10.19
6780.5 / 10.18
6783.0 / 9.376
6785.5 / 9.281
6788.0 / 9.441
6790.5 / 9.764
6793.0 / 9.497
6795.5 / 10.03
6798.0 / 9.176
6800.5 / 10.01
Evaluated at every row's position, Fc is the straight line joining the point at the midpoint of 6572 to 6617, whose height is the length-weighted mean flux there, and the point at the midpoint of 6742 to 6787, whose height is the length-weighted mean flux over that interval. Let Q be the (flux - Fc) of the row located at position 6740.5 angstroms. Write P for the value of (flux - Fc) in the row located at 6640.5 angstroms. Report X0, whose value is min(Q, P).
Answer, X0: -0.07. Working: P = 1.2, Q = -0.1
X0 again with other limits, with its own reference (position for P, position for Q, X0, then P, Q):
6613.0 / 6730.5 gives -0.14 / 0.3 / -0.1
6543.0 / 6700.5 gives -0.15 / -0.1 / 0.2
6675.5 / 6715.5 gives -0.39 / 0.4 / -0.4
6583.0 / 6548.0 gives -0.04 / 0.2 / 0.0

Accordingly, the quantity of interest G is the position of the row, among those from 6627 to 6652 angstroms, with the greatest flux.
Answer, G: 6640.5 angstroms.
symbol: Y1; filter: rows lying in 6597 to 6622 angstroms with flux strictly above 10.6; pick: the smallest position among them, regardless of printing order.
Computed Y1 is 6598.0 angstroms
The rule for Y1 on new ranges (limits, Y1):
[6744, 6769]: 6755.5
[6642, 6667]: 6643.0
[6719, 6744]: 6735.5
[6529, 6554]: 6530.5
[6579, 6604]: 6580.5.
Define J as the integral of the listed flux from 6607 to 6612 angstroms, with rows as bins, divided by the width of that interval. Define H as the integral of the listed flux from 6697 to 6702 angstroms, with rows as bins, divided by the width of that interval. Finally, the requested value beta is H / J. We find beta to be 0.9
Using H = 11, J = 12.3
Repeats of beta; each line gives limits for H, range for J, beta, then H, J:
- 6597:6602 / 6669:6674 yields 1.1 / 13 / 11.7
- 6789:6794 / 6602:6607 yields 0.7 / 10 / 13.0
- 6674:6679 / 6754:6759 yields 1.1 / 11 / 10.5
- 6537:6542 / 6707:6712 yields 1.2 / 14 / 11.2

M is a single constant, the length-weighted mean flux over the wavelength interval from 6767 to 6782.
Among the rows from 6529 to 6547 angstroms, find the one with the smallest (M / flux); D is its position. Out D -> 6540.5 angstroms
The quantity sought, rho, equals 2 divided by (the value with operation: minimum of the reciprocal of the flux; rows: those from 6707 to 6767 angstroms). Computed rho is 23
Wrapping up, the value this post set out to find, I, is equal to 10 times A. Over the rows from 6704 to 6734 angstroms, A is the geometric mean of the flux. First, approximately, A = 10.5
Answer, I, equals 105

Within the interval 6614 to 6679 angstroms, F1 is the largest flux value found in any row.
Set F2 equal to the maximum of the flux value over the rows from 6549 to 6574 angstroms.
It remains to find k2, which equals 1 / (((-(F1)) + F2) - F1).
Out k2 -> -0.083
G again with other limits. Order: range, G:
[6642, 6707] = 6643.0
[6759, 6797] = 6765.5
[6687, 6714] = 6705.5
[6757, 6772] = 6765.5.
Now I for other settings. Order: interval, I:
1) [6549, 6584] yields 127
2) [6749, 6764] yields 103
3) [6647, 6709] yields 113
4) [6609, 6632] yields 123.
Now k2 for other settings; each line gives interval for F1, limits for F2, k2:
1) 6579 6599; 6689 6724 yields -0.070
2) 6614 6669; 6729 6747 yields -0.066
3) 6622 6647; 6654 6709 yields -0.071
